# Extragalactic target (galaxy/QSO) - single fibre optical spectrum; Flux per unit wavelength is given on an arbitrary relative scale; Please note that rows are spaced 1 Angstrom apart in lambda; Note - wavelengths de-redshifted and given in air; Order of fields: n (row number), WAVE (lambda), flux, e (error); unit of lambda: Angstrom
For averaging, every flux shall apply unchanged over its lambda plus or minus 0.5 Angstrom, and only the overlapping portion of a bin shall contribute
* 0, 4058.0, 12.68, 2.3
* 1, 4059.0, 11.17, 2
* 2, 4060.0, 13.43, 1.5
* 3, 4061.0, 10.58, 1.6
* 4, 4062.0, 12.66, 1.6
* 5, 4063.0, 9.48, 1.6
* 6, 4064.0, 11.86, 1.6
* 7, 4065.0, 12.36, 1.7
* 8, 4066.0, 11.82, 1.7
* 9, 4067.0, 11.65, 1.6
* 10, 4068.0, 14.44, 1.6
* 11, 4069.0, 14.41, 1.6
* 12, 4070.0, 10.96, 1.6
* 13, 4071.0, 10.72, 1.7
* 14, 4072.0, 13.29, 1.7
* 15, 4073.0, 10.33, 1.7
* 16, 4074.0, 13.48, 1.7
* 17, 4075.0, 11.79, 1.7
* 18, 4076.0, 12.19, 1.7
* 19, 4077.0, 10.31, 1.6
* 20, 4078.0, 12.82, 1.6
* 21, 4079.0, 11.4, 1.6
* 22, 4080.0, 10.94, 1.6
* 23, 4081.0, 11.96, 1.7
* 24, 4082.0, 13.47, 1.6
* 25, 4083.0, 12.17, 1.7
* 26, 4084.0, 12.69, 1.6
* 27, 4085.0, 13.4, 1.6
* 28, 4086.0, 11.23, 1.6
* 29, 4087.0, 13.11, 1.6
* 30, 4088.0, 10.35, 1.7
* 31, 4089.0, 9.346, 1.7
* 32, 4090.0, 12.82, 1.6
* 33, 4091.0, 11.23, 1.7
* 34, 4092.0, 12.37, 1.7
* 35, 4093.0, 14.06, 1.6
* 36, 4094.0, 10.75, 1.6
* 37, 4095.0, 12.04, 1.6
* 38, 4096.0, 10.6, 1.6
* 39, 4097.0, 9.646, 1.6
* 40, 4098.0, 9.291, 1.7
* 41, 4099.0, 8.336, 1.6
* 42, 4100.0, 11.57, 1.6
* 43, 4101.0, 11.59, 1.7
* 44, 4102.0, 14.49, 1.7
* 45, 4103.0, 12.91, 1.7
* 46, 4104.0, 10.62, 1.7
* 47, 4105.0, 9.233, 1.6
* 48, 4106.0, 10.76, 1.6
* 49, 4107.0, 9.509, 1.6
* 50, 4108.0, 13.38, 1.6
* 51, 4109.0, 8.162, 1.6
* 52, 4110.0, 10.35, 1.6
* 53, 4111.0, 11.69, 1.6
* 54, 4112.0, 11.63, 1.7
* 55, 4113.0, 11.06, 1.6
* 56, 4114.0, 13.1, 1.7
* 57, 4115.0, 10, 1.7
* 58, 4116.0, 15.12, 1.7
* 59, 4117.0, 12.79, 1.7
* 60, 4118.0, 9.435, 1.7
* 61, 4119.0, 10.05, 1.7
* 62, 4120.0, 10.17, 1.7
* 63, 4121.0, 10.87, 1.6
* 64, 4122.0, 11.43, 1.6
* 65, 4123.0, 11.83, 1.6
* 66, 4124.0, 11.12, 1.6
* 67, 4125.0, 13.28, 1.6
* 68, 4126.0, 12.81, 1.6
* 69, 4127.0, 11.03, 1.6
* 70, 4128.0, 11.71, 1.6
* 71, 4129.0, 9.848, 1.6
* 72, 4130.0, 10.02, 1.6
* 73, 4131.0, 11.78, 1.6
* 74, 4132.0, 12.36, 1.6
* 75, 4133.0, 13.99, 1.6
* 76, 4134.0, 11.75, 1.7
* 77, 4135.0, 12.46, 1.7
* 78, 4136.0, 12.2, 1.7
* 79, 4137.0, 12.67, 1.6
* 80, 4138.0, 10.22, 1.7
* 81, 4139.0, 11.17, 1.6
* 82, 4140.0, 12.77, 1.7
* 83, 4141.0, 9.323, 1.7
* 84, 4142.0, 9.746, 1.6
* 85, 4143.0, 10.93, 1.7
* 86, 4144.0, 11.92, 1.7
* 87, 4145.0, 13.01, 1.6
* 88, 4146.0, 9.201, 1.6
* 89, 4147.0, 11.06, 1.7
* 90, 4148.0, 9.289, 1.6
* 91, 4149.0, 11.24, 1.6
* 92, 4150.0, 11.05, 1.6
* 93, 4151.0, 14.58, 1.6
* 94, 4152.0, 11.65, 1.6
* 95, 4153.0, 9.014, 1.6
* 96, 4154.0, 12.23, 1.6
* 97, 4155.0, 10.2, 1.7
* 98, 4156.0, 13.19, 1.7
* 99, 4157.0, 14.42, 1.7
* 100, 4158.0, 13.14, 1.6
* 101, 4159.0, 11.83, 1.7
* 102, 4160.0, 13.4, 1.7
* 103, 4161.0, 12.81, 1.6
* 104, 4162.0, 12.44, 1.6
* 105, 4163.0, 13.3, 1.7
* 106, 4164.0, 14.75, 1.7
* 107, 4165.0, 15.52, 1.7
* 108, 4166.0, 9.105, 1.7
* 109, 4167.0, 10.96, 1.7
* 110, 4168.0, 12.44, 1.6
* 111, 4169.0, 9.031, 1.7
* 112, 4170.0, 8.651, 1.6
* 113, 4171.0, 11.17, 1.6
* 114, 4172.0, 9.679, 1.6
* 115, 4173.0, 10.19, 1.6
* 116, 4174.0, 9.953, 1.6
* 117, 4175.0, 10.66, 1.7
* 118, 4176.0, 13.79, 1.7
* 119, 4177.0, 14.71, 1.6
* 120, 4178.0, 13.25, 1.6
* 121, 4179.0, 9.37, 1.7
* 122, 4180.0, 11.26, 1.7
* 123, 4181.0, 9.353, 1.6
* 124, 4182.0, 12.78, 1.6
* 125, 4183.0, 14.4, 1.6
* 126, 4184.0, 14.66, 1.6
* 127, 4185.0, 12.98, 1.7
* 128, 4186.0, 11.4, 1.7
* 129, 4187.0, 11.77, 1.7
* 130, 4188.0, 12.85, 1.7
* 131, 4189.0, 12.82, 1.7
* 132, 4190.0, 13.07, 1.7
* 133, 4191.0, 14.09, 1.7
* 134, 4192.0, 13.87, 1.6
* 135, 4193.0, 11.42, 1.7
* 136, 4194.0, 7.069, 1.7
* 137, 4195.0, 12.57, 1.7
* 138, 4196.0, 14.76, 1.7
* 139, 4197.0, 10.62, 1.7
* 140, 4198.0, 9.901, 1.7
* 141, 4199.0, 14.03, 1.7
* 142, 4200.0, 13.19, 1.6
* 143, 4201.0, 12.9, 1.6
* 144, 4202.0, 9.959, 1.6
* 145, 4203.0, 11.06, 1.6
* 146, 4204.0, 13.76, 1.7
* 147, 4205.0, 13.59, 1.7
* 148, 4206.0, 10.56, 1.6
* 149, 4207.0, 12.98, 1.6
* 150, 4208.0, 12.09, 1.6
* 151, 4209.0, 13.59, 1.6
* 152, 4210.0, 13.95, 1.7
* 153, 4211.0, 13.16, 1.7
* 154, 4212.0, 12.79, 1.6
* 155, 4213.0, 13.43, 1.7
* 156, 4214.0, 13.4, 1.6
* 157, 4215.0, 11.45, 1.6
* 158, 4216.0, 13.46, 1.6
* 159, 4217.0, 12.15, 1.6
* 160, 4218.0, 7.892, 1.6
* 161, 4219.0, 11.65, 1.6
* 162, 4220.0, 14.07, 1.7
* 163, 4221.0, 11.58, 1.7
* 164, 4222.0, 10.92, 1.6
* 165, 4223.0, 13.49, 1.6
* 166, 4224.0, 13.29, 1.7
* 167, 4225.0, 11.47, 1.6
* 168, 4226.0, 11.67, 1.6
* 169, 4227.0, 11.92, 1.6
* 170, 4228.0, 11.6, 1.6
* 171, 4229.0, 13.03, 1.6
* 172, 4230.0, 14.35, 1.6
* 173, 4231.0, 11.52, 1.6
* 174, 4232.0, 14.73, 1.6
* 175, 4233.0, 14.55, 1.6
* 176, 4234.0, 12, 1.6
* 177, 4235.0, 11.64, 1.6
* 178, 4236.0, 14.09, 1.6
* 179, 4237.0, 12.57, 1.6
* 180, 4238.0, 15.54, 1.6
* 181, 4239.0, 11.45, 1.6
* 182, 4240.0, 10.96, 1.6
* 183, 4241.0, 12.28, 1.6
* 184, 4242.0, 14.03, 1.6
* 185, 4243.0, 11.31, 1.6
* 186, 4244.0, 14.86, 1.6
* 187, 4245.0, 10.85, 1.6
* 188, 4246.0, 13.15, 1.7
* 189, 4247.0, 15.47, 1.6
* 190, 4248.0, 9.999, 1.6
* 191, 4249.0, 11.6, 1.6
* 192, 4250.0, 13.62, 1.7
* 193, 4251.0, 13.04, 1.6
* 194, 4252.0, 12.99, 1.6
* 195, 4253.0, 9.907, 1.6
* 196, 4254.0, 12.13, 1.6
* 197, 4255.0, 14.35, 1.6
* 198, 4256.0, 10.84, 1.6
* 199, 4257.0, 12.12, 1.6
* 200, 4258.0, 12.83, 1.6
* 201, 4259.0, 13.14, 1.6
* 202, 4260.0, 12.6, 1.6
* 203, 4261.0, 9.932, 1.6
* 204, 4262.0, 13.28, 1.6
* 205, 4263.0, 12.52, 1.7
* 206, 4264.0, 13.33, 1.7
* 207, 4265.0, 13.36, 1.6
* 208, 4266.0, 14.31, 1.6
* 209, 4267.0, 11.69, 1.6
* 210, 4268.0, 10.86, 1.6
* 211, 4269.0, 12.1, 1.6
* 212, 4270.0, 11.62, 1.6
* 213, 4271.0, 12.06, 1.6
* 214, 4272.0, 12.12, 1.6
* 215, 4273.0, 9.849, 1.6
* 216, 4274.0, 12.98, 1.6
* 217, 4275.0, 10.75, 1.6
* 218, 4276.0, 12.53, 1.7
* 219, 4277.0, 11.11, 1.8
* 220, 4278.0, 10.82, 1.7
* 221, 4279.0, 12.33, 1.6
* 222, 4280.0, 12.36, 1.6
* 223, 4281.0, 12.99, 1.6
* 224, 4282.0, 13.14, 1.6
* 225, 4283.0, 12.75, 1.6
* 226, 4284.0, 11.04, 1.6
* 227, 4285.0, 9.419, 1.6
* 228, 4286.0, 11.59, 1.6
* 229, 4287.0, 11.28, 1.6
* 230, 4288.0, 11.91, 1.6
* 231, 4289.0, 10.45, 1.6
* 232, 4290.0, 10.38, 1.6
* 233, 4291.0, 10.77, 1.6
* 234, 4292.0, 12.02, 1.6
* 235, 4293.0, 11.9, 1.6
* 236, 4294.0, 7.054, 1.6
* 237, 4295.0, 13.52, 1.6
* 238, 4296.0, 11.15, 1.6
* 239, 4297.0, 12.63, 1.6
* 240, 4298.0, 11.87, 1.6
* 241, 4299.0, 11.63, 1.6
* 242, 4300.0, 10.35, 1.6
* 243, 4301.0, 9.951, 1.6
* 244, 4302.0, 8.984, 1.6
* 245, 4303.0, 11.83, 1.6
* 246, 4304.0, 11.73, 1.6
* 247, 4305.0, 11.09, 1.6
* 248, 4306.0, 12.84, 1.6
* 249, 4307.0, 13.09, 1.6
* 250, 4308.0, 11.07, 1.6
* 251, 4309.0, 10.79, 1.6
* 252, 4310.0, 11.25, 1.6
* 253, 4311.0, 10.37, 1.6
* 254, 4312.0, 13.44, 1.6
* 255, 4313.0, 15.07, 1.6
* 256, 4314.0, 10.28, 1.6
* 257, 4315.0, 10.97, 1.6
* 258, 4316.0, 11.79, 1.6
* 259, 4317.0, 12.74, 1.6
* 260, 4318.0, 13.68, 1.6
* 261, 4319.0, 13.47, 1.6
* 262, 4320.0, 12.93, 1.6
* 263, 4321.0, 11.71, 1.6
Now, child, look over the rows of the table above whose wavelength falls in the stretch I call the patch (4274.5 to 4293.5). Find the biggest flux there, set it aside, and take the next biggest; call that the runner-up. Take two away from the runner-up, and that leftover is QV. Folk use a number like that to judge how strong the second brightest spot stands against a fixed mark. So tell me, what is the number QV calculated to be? 11.0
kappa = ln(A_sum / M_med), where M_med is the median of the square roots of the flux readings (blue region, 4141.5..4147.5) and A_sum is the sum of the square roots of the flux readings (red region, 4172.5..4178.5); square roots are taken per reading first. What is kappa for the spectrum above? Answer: 1.84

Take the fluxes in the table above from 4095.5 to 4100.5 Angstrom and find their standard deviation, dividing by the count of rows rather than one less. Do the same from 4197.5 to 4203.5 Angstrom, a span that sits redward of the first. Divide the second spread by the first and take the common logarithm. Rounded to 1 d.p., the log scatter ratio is 0.2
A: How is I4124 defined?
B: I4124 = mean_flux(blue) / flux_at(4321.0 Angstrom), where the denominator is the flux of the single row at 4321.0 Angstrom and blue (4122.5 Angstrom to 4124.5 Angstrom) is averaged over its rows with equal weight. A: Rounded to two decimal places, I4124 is 0.98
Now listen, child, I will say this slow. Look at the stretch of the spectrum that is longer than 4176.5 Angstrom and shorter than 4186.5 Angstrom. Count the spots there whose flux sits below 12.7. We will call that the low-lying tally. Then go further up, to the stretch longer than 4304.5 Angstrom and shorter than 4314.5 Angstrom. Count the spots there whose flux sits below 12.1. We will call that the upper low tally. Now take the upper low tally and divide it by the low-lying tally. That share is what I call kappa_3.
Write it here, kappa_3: 1.5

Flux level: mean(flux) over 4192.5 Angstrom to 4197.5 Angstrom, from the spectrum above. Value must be 11.3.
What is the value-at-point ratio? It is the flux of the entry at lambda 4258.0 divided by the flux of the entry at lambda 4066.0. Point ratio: 1.09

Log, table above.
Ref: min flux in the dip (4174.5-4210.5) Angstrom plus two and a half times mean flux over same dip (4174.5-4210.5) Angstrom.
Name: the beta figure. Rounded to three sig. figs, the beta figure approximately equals 38.0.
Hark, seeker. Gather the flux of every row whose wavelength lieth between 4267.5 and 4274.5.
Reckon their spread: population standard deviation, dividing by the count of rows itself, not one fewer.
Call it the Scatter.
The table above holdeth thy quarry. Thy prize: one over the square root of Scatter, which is 1.03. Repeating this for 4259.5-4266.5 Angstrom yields 0.88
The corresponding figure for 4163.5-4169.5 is 0.63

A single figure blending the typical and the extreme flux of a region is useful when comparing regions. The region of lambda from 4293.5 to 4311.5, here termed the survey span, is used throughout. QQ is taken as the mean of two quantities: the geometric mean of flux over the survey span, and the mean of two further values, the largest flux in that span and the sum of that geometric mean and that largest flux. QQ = 15.1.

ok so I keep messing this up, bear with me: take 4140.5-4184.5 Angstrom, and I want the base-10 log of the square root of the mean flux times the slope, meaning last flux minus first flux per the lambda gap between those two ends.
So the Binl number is 0.1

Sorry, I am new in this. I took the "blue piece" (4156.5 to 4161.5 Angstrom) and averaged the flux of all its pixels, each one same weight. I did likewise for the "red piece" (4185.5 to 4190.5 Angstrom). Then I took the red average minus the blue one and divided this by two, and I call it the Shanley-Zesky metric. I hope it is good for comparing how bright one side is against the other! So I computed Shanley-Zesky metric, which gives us -0.4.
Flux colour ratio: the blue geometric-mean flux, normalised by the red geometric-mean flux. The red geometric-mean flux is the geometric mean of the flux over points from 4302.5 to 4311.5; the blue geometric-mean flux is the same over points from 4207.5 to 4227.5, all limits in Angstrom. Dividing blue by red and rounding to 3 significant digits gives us 1.06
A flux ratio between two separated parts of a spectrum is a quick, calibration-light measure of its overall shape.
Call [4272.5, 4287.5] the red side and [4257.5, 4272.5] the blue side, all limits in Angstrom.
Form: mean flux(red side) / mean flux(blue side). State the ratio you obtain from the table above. 0.94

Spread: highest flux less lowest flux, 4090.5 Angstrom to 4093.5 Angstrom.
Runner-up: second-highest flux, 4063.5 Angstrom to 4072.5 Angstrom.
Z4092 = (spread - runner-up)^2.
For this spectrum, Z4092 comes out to 134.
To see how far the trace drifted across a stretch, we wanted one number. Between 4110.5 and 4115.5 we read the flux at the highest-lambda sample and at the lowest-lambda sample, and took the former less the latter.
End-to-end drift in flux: -2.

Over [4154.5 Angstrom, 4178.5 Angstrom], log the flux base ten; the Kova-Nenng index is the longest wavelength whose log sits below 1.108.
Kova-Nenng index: 4175.0 Angstrom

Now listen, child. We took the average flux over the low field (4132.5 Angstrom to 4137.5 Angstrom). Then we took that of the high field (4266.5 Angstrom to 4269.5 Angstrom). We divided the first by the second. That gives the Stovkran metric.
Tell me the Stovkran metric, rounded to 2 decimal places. 1.09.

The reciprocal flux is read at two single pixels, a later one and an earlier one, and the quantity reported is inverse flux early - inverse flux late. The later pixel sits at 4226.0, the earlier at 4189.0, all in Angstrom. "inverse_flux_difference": -0.008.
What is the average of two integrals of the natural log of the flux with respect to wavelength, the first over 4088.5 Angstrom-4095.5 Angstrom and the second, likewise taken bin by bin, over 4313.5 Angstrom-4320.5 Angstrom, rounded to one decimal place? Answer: 17.4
